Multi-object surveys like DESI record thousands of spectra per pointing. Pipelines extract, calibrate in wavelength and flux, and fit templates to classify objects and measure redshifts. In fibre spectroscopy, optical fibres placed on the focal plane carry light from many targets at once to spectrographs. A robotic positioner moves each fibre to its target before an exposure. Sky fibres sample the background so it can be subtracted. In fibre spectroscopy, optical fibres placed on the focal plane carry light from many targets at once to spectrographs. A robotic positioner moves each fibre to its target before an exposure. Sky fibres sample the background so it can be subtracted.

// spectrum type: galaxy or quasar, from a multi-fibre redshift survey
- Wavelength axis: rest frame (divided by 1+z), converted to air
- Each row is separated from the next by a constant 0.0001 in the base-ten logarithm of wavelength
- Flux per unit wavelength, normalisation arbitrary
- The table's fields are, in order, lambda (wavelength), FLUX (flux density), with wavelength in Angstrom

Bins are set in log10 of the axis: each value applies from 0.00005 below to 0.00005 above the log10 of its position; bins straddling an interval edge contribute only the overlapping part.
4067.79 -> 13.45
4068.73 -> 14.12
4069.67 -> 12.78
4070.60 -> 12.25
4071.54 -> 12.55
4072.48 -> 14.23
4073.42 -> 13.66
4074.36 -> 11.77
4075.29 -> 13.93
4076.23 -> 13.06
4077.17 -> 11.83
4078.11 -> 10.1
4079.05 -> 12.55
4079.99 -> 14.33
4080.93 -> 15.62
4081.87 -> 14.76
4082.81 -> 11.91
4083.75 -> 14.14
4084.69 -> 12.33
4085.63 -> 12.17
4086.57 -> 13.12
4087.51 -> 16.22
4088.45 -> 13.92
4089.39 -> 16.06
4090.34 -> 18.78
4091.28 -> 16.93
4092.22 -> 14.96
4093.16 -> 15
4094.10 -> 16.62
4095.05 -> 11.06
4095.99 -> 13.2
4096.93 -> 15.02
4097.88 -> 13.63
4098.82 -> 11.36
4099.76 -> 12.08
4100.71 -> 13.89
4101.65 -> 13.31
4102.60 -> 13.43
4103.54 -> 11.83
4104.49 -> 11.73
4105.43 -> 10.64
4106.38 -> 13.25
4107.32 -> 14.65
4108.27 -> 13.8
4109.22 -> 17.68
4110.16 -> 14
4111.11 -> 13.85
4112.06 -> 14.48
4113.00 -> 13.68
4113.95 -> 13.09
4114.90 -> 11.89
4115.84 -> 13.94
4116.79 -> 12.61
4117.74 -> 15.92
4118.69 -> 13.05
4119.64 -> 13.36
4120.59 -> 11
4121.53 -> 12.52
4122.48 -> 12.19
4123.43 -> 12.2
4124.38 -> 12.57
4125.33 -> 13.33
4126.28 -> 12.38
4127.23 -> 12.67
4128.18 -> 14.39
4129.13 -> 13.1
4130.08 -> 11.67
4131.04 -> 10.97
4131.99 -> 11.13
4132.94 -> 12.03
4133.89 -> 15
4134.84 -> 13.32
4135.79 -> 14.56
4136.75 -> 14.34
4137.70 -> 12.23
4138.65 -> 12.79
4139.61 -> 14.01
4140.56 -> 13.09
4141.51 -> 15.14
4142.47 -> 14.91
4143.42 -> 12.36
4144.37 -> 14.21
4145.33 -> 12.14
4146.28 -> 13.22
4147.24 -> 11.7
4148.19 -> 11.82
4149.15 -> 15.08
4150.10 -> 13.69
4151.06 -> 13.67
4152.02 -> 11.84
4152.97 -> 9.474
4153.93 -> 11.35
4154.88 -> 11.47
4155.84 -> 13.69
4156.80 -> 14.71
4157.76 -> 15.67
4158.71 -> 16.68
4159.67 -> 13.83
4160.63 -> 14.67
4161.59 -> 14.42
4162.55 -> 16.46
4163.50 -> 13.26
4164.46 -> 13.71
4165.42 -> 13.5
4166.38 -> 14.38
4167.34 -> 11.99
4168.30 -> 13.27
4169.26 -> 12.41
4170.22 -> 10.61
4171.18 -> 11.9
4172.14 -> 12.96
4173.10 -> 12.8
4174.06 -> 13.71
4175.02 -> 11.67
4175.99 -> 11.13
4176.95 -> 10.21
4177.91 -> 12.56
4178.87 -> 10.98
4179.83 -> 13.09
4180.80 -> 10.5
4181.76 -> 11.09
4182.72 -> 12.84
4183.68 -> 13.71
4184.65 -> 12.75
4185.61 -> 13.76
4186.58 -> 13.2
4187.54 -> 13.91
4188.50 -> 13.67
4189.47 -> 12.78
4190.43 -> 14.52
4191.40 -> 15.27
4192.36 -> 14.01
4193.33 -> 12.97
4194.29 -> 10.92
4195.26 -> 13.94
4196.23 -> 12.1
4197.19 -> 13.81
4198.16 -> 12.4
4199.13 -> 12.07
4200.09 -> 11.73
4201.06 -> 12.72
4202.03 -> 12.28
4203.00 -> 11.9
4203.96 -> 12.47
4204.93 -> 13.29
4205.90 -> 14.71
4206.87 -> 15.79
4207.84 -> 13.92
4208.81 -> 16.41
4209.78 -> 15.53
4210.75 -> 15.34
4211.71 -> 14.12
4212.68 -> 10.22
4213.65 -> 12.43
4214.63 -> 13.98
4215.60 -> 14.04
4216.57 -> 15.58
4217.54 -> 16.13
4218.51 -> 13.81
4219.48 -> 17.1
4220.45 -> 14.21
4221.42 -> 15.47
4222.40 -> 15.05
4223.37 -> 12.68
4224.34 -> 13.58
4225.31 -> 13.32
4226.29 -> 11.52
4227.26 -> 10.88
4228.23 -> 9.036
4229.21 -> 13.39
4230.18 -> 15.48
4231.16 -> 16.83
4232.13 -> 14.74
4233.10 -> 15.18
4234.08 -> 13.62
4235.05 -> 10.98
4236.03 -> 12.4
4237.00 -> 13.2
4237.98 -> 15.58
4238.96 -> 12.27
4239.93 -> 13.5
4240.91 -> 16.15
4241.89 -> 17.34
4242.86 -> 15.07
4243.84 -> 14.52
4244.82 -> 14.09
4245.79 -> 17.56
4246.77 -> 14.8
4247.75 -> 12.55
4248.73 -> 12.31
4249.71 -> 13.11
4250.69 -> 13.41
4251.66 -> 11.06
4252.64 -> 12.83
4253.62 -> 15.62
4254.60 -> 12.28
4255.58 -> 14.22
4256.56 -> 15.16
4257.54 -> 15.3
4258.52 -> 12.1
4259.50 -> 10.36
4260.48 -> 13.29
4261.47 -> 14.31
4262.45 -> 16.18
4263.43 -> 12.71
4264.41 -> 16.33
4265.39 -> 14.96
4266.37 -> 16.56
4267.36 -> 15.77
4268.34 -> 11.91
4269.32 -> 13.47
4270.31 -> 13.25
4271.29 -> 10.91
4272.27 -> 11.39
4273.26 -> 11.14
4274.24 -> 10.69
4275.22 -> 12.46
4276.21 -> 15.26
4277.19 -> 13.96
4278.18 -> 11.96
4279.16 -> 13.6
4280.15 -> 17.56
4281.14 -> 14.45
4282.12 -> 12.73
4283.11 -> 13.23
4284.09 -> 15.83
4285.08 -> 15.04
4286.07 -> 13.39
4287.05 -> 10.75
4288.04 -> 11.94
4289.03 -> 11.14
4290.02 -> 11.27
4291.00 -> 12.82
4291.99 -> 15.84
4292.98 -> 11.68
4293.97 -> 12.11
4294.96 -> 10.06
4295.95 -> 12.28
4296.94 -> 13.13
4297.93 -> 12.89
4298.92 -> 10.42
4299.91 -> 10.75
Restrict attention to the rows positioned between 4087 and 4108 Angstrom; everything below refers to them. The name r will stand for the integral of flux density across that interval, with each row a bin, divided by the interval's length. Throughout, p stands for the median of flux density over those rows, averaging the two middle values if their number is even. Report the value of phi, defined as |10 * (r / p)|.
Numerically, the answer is 10.16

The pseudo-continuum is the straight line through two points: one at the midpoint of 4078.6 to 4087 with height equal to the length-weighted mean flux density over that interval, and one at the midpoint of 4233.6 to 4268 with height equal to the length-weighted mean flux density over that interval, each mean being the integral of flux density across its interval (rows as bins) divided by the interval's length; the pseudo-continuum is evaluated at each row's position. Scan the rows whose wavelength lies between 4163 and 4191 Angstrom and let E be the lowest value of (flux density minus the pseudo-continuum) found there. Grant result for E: -3.6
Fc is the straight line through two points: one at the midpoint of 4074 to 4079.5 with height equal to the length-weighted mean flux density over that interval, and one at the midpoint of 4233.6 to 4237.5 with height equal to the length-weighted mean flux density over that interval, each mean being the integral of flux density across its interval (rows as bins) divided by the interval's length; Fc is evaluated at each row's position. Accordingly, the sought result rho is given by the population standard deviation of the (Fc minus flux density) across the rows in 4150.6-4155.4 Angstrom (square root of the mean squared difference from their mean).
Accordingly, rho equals 1.34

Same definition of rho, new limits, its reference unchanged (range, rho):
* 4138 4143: 0.94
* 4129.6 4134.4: 1.47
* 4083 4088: 1.48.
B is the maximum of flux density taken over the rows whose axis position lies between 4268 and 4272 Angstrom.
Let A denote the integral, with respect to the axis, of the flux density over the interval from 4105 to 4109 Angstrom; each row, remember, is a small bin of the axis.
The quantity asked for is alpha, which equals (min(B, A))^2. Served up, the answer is 181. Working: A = 53.5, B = 13.47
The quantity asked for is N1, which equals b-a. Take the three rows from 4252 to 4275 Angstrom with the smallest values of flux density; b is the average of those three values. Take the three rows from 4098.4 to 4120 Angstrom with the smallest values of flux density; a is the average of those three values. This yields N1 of -0.59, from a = 11.24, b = 10.7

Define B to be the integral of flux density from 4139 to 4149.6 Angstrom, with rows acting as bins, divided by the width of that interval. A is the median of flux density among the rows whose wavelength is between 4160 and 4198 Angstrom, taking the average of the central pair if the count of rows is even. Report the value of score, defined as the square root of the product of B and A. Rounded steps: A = 13.1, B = 13.4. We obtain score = 13.25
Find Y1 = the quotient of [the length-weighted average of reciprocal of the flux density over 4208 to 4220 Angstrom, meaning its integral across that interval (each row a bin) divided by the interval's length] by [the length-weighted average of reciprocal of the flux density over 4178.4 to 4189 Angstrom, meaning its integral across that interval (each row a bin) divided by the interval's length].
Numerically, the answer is 0.88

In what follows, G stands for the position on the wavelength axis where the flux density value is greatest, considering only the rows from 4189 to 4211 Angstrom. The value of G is 4208.81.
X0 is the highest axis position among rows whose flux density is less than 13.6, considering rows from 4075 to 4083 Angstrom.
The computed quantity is 4082.81 Angstrom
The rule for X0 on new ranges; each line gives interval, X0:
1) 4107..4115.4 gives 4114.90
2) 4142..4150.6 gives 4148.19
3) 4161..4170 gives 4169.26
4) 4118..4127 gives 4126.28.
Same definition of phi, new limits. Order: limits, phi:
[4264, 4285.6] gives 10.15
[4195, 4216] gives 9.89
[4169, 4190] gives 9.70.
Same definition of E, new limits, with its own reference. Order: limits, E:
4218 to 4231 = -4.9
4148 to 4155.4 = -4.2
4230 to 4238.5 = -3.0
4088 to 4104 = -2.4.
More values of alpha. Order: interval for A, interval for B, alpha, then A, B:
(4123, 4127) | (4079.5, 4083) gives 244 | 50.5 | 15.62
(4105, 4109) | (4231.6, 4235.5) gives 230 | 53.5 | 15.18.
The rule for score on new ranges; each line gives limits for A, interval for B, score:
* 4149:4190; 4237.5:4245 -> 13.99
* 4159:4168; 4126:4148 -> 13.46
